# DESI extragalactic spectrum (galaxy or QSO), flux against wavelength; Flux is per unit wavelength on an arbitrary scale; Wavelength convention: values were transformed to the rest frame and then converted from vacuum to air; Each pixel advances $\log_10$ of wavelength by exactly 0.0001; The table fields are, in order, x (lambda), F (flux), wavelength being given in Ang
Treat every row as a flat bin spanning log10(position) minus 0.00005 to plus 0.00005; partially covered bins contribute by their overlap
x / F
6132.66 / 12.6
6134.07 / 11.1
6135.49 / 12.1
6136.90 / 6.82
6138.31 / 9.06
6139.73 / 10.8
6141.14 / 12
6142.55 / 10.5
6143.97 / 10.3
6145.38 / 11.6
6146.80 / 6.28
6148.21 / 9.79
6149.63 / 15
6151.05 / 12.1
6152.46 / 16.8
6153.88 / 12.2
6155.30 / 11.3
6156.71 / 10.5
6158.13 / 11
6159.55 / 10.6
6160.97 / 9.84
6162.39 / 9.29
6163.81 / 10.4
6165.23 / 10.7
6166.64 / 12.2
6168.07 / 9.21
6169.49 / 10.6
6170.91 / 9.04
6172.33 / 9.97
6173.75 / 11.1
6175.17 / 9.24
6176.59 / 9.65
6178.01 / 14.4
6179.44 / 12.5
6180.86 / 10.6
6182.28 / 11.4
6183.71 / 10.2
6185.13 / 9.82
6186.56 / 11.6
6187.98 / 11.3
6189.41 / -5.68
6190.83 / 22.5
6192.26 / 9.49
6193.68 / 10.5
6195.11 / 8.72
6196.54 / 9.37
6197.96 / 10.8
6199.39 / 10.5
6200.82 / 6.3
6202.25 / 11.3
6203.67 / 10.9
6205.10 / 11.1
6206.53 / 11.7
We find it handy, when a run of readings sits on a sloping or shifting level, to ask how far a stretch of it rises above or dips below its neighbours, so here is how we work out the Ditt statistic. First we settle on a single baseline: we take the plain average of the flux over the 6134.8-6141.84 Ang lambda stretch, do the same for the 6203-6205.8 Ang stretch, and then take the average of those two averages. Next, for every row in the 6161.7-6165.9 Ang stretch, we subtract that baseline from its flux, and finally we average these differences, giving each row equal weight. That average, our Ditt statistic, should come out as -0.4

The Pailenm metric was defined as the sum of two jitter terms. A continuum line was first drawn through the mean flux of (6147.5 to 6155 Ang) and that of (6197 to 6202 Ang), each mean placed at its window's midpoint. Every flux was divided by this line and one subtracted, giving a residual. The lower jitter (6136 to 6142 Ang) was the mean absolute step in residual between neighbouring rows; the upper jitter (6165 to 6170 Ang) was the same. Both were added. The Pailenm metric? 0.30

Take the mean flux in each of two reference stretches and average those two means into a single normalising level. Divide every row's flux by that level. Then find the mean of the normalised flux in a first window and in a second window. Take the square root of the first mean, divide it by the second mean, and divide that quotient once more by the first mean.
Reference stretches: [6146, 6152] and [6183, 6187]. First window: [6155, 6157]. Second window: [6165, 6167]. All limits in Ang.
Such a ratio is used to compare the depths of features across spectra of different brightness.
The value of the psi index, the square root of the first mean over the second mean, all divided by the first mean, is 0.92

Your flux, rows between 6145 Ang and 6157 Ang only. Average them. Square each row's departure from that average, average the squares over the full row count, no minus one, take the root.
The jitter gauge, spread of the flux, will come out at 2.8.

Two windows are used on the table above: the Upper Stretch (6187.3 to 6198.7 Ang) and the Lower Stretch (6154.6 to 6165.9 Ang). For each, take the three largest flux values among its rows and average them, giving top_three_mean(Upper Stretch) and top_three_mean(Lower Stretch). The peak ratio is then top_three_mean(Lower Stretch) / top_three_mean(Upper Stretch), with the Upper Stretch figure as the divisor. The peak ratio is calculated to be 0.74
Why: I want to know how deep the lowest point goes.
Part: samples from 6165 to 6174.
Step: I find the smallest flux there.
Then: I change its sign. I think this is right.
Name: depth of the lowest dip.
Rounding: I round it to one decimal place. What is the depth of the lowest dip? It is -9.0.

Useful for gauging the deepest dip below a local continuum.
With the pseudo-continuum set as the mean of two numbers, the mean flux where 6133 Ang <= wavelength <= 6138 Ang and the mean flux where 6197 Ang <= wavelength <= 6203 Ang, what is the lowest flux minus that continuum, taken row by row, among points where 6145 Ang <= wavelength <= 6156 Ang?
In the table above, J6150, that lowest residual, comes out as -3.6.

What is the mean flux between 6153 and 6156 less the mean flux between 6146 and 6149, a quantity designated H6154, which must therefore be 3.7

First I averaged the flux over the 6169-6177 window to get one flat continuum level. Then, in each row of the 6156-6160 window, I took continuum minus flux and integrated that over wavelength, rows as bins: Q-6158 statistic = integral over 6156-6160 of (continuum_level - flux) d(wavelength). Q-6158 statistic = -3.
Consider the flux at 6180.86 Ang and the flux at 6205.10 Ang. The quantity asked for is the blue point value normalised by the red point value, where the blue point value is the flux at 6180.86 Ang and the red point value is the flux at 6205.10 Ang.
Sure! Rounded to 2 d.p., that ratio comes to 0.95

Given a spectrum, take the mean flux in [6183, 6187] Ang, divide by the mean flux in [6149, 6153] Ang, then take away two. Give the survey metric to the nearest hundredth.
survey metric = -1.28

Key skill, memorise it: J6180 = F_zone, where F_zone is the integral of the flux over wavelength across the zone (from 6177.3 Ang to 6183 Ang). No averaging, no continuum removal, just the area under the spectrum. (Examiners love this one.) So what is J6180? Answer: 70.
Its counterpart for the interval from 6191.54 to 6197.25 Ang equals 54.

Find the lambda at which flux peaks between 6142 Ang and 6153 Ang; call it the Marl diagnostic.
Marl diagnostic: 6152.46 Ang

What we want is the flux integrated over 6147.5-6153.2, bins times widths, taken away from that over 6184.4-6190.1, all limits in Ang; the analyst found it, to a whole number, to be -38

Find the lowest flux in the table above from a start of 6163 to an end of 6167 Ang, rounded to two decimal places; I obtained 10.40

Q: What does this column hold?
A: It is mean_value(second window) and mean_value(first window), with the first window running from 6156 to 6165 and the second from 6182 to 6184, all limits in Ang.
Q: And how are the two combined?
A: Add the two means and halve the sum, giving 10.5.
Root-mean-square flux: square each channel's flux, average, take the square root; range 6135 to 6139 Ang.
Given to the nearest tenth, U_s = 9.6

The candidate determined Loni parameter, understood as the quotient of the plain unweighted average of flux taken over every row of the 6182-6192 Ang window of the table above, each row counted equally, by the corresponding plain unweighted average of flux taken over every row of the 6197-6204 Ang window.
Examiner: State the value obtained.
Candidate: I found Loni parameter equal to 1.02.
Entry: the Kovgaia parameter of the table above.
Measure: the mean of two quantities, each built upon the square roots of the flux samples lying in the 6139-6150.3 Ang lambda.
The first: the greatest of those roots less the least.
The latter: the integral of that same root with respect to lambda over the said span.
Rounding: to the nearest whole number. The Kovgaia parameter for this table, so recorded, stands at 19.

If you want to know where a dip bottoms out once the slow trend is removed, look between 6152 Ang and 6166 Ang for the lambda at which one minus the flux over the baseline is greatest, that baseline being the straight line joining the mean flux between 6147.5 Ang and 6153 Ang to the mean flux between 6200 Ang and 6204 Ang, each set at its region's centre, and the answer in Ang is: 6162.39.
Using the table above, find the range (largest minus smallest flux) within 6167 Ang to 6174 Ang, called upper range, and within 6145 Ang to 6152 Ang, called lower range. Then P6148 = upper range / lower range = 0.2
